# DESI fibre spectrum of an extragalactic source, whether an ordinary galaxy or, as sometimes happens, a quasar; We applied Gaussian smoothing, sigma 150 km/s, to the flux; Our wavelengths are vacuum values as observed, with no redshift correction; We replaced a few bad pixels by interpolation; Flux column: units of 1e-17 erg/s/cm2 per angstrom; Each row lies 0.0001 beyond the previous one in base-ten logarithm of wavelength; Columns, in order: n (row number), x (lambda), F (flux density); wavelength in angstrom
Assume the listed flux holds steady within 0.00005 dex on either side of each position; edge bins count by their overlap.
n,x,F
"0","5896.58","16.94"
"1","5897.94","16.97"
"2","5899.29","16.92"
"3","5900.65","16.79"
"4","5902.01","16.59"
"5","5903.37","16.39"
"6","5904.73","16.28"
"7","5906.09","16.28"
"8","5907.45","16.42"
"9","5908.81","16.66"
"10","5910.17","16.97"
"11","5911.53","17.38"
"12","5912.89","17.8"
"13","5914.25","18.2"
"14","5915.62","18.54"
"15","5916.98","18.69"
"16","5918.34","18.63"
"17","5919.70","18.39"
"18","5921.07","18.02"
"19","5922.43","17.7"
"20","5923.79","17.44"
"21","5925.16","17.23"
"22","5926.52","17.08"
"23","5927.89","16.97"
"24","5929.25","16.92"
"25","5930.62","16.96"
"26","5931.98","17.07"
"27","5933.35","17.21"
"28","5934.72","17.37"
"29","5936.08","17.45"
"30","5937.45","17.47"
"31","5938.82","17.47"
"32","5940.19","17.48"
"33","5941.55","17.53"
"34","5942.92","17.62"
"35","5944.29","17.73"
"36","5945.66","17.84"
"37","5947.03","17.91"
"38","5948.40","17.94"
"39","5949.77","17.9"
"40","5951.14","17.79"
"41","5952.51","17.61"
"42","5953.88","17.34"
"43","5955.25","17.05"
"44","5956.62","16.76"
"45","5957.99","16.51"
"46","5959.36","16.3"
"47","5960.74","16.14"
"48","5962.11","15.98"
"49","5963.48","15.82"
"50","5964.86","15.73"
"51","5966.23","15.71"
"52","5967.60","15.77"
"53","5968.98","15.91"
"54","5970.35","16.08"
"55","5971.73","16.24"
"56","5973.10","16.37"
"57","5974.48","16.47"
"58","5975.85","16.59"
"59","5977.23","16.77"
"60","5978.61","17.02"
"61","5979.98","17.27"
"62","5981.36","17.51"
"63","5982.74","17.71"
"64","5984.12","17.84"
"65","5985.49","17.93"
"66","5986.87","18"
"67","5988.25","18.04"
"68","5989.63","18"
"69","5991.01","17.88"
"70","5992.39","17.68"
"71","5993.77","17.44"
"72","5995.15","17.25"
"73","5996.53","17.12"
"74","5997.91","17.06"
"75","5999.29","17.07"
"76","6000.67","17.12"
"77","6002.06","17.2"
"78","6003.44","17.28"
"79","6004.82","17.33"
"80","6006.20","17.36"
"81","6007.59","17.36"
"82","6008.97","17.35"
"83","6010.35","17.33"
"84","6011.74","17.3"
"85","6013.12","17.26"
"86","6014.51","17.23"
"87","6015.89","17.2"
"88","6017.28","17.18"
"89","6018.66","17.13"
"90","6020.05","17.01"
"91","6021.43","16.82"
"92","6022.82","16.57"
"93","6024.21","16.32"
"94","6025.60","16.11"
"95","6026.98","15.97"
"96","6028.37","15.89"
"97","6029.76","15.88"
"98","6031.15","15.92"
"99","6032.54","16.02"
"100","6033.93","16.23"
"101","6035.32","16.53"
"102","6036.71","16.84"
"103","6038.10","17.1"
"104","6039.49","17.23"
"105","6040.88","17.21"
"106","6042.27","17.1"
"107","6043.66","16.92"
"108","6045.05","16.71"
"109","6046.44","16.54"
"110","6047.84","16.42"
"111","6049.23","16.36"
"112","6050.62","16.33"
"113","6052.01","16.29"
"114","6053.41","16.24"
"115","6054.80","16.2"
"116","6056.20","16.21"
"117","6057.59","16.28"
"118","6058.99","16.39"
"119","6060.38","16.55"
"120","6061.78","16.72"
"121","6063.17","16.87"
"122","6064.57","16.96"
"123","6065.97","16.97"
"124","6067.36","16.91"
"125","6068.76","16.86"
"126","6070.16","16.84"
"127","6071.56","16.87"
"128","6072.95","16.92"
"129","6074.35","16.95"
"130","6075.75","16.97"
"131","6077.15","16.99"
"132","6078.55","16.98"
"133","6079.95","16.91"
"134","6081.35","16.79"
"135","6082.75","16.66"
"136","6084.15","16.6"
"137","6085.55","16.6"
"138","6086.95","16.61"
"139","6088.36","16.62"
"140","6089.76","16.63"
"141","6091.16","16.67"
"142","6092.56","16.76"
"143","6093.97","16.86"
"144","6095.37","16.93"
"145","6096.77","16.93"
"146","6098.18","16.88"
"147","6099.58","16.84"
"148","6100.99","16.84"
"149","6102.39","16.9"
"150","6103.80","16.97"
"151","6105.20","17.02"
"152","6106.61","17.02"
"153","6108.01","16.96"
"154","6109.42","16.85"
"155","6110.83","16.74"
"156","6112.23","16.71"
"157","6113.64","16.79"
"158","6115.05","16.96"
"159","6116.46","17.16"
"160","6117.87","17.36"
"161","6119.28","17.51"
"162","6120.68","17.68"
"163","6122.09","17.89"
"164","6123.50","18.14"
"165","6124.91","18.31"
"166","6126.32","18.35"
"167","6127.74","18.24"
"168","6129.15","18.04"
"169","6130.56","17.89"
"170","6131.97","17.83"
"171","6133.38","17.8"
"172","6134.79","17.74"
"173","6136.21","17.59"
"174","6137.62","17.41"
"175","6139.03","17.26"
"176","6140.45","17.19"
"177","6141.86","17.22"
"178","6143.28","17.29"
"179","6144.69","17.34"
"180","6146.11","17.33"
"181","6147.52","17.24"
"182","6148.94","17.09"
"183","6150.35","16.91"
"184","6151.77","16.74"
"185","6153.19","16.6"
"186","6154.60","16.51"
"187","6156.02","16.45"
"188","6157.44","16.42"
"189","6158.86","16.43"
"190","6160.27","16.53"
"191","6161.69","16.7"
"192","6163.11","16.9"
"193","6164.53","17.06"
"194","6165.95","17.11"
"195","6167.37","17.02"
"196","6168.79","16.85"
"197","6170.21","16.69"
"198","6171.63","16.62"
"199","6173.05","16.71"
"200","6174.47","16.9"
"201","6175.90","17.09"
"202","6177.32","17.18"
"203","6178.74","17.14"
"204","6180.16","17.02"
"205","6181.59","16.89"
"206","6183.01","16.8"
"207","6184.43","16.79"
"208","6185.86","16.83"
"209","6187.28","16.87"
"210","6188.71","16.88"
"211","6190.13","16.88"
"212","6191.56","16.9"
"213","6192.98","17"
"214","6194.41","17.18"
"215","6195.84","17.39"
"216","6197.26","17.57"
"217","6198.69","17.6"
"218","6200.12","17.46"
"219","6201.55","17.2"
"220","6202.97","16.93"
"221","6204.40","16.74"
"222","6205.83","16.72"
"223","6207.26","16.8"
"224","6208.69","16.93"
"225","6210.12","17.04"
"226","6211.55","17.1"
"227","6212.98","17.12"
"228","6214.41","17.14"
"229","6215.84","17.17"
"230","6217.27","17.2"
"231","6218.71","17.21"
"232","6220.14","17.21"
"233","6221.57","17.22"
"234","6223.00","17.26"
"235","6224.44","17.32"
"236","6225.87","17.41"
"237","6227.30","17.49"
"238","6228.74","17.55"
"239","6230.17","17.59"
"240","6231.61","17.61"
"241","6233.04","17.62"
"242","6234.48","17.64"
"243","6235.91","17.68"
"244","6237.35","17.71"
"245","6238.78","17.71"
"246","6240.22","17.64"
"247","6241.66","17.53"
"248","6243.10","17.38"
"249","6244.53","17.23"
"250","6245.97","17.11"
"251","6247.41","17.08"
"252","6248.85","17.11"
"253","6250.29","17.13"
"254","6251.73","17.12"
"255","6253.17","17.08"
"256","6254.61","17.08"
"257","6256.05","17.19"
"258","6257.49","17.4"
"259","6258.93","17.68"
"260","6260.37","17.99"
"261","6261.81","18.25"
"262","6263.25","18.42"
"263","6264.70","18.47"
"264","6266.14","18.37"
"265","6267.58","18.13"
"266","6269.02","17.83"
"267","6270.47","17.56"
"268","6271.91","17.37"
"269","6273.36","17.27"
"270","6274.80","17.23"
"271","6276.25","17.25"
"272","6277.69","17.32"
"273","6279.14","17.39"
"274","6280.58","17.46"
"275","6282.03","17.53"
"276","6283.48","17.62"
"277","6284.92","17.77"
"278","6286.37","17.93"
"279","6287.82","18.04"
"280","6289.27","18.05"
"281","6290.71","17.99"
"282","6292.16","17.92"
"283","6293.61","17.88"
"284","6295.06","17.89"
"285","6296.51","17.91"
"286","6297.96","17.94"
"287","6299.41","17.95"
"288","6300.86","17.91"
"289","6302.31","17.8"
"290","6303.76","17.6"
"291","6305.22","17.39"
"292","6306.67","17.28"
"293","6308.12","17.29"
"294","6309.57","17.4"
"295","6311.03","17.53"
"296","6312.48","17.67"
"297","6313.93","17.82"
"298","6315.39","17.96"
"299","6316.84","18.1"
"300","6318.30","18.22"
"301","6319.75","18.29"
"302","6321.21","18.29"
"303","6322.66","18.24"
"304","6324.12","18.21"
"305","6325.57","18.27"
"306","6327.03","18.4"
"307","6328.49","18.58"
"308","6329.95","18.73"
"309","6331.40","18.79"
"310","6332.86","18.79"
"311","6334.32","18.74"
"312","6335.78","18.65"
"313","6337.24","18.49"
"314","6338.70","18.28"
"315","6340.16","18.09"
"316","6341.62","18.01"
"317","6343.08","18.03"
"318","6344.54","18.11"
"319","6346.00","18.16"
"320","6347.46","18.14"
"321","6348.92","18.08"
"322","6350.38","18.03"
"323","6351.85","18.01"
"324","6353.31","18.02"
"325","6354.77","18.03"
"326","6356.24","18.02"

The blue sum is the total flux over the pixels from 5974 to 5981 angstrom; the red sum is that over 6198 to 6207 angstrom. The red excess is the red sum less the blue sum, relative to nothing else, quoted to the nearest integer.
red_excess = 19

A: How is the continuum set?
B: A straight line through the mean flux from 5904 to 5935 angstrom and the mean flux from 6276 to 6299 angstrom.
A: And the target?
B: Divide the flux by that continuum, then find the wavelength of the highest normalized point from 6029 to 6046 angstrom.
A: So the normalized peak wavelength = 6039.49 angstrom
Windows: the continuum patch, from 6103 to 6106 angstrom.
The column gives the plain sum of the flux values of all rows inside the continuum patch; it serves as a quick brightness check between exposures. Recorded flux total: 34.0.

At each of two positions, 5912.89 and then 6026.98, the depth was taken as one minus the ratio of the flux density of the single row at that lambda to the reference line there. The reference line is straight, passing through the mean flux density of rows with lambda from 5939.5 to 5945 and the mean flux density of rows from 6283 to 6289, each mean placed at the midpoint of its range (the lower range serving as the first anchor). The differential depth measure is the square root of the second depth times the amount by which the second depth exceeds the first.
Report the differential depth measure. 0.102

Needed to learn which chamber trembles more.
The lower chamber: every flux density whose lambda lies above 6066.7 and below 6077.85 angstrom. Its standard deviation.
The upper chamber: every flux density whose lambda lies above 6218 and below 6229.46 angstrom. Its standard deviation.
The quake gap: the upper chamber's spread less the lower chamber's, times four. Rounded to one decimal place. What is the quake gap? 0.3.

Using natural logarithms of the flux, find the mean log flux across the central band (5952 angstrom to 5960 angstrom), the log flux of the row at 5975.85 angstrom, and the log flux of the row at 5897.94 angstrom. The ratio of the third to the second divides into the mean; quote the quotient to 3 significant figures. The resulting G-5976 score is 2.81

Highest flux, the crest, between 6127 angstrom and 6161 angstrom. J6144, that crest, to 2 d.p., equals 18.24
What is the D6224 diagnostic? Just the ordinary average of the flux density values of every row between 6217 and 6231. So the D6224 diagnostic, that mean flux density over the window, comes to 17.3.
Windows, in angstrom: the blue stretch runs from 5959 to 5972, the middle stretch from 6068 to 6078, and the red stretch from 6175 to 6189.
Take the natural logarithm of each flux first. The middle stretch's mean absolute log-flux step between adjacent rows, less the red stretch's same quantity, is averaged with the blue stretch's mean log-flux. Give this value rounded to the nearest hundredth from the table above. 1.38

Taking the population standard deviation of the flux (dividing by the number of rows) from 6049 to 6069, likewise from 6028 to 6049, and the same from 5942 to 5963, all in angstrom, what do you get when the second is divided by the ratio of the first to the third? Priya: 1.1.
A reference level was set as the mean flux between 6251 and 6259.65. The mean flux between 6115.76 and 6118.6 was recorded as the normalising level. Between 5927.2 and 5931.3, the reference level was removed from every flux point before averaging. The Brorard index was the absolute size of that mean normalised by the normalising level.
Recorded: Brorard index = 0.018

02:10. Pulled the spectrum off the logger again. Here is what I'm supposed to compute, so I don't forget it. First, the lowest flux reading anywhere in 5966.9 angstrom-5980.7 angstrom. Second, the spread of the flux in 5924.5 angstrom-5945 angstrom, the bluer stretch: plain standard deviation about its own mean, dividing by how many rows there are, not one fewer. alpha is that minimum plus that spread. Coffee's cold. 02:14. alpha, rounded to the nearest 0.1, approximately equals 16.0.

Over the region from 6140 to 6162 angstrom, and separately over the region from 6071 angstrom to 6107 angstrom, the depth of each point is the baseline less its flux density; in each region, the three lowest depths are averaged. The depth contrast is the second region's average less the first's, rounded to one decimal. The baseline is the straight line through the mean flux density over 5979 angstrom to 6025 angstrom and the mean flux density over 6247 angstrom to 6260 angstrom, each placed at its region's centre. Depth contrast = 0.3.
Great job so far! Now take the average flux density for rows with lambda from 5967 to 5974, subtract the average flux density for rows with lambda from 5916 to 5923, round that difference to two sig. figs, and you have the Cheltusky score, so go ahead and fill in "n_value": -2.2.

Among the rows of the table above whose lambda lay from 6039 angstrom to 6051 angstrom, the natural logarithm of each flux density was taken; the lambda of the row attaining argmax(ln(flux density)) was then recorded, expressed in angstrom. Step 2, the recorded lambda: 6039.49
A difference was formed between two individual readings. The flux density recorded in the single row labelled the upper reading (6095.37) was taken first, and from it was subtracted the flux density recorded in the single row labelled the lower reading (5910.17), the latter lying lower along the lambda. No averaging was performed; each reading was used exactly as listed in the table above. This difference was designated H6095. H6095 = 0.0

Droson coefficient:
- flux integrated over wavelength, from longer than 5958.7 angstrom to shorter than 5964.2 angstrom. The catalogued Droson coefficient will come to 88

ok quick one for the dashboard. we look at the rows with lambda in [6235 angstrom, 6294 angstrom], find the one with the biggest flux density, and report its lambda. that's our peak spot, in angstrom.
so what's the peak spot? 6264.70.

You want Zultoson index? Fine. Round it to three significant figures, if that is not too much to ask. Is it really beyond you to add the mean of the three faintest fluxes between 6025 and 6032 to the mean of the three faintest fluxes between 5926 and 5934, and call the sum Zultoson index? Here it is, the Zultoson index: 32.8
